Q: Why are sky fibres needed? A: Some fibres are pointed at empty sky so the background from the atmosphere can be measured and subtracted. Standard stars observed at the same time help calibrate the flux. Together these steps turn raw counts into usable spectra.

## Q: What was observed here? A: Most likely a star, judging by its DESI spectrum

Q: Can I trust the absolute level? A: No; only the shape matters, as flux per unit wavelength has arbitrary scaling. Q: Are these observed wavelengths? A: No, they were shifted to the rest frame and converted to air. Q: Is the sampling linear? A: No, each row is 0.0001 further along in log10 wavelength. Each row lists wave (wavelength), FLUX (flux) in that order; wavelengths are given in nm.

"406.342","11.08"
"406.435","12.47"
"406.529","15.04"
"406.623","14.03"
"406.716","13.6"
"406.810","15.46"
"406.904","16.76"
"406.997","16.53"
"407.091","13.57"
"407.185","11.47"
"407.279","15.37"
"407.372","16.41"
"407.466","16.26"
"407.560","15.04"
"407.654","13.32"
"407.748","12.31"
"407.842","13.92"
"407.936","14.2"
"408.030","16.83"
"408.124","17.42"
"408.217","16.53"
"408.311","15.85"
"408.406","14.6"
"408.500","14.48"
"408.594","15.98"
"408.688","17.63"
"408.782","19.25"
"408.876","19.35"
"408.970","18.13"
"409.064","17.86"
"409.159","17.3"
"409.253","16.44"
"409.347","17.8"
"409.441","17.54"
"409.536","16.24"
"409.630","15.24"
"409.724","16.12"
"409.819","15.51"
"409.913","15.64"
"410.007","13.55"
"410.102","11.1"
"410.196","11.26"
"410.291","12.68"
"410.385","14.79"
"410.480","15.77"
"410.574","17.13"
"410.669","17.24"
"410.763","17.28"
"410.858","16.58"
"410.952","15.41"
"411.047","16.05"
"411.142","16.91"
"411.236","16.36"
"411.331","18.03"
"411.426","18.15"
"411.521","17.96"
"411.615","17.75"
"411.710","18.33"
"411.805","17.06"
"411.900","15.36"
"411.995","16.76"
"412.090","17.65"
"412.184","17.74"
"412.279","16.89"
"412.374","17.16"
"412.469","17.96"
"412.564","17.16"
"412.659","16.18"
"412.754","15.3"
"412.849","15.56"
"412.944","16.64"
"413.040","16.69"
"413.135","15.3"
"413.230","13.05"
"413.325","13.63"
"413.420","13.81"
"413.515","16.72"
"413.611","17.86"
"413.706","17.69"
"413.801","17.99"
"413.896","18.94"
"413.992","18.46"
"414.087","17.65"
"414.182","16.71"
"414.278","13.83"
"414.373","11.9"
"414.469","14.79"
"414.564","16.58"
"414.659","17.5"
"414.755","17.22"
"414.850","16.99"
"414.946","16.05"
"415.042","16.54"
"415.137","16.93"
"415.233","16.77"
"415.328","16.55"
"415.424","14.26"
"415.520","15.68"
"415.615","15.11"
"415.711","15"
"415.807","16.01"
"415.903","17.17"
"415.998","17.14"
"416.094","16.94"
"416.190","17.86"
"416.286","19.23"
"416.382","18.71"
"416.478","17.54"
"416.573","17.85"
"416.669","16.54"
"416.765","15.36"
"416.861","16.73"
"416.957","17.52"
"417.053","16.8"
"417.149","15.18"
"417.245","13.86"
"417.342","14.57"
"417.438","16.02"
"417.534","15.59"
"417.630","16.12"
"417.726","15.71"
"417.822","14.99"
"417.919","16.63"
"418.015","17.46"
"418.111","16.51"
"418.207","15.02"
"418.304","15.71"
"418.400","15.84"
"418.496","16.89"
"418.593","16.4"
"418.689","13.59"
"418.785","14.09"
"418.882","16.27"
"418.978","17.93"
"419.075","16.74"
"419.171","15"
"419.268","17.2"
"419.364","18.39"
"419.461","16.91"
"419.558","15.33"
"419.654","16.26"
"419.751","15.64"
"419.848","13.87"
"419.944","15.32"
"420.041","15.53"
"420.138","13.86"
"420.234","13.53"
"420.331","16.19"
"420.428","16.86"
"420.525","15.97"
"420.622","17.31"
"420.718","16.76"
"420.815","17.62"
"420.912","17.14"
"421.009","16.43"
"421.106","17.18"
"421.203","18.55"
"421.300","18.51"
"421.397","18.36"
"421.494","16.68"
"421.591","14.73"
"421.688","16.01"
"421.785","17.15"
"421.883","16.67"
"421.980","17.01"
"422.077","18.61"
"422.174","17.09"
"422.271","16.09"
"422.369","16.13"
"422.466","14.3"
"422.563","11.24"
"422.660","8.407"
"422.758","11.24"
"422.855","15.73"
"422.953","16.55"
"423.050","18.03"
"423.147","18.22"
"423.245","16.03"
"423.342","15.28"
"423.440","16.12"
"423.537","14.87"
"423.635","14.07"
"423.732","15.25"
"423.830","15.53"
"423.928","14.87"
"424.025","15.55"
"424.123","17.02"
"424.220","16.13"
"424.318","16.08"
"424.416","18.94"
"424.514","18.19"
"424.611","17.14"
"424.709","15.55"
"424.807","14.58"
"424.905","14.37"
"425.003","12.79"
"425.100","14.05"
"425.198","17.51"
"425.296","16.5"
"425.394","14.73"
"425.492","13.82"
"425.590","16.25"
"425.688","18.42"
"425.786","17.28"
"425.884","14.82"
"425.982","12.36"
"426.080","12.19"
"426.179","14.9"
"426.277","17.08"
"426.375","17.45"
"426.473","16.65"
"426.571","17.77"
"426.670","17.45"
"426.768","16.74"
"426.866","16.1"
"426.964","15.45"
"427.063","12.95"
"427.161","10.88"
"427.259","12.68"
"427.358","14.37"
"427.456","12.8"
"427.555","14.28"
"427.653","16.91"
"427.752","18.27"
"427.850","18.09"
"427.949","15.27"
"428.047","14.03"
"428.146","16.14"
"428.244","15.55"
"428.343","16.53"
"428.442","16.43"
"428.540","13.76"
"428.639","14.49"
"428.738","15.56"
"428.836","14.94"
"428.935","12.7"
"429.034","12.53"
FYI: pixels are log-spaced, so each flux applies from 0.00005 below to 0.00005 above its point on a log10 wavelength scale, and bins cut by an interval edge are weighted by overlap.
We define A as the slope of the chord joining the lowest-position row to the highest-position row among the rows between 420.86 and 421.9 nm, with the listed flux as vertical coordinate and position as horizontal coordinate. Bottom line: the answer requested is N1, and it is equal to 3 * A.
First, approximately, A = -0.5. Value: -1.5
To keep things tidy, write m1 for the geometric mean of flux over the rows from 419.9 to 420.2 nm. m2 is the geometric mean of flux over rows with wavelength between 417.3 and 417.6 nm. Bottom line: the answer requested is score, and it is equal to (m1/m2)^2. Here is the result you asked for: 0.94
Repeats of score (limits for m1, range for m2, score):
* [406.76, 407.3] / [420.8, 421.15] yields 0.74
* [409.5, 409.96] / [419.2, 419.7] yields 0.88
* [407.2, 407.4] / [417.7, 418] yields 1.02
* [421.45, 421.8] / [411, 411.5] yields 0.89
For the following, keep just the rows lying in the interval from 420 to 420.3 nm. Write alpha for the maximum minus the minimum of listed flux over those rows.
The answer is 2.0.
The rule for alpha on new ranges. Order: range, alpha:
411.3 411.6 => 0.2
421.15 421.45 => 0.2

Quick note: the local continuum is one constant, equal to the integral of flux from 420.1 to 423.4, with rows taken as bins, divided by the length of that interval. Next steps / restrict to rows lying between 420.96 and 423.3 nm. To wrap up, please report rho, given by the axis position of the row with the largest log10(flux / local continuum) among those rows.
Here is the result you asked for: 422.077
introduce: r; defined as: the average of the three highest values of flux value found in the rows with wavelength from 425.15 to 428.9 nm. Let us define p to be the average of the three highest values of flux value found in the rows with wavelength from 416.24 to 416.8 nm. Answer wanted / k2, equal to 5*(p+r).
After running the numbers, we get 184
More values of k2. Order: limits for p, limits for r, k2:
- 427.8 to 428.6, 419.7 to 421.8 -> 177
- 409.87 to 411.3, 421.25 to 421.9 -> 176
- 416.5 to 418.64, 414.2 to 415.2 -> 174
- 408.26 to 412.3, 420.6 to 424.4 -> 188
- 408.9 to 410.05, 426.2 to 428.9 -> 180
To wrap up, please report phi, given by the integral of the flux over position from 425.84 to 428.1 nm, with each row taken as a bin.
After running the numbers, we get 34.3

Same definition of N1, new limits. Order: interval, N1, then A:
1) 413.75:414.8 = -2.4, -0.8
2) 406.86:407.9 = -9.1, -3.0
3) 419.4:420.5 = -0.2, -0.1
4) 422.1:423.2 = 3.5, 1.2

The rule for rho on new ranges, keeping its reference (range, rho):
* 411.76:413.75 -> 412.469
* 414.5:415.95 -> 414.659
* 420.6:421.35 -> 421.203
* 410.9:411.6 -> 411.426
